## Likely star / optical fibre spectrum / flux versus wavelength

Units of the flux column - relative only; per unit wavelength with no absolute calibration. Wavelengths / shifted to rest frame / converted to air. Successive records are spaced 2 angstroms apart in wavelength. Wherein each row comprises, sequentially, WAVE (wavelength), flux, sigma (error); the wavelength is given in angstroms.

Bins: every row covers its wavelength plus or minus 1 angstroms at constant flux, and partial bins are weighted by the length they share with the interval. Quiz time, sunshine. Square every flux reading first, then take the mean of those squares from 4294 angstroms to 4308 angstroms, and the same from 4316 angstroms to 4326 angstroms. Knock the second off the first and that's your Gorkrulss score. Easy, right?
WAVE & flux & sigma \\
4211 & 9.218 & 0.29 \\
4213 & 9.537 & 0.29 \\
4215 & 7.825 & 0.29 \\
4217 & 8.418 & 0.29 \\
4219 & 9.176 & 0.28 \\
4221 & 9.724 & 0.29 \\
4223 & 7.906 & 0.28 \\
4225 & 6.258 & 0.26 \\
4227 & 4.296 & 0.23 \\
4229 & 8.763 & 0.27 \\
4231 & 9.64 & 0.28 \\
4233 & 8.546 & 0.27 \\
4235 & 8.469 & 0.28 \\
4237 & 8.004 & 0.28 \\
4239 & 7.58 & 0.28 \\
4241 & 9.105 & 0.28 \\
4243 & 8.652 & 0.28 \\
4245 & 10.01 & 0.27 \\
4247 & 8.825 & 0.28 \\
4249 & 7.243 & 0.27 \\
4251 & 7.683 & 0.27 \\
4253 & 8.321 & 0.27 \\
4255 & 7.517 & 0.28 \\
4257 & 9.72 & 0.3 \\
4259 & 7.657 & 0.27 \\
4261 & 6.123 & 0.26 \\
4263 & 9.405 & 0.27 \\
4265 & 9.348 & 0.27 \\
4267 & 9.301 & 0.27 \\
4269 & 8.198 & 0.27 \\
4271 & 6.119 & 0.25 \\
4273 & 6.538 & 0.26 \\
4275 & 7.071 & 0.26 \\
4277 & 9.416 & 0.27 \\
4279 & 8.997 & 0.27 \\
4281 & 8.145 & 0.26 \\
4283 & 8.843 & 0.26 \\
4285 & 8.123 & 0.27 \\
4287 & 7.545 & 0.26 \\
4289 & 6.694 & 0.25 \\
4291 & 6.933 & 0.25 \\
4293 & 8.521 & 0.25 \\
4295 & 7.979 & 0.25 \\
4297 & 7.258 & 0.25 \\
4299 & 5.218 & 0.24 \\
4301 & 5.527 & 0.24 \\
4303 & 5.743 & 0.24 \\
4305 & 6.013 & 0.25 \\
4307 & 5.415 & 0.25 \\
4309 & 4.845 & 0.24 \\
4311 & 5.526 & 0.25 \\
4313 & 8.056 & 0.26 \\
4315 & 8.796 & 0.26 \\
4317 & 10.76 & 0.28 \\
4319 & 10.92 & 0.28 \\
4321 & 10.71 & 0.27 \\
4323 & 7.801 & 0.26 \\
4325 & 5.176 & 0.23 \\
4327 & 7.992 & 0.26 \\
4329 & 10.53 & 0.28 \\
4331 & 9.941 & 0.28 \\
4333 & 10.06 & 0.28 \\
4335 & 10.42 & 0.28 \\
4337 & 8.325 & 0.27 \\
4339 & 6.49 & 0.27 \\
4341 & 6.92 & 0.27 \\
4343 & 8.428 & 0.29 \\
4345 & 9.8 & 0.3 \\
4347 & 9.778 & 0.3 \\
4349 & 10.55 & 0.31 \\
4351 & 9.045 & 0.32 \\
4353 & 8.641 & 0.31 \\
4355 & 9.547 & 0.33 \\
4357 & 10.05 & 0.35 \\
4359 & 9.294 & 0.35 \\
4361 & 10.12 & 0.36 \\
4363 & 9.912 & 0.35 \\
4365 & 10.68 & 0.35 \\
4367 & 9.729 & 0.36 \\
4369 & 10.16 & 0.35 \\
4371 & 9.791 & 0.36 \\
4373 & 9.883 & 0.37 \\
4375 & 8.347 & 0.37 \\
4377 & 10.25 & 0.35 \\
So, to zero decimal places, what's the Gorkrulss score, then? -49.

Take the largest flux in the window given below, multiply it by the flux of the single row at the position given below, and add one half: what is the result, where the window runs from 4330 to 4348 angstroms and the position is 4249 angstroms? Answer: 76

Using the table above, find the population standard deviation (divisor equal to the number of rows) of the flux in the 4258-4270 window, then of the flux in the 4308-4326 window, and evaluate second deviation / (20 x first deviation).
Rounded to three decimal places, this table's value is 0.097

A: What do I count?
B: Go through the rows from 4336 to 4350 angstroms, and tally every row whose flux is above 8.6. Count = 3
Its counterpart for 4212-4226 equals 3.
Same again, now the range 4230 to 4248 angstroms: 5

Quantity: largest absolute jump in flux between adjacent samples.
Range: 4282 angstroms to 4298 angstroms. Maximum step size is 1.6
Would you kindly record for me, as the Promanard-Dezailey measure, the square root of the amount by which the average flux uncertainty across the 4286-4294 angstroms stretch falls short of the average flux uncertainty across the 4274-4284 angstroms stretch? 0.11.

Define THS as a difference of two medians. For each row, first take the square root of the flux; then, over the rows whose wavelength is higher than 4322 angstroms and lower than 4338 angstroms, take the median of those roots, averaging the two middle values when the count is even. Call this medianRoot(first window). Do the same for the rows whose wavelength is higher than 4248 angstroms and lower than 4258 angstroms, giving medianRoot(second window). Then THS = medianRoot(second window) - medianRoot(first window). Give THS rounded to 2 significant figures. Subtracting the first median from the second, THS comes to -0.25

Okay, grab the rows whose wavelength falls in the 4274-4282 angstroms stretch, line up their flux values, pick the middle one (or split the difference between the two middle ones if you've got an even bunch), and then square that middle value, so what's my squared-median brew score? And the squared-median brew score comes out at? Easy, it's 73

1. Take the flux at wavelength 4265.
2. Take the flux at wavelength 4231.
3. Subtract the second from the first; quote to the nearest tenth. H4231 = -0.3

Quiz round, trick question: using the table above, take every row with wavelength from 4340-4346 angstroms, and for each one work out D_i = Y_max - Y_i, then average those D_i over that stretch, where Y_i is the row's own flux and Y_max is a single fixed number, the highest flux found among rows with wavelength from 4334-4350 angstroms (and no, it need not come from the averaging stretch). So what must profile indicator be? 2.2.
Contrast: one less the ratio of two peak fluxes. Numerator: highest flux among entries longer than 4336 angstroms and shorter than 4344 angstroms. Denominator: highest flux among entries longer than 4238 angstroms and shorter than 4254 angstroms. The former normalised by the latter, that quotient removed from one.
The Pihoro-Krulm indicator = 0.16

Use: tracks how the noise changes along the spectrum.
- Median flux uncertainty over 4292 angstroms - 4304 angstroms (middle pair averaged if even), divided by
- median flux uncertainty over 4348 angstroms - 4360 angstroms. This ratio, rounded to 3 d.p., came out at 0.754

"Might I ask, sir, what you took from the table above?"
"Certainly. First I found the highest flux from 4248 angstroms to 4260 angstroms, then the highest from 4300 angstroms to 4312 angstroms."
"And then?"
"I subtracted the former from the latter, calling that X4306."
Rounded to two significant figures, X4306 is -3.7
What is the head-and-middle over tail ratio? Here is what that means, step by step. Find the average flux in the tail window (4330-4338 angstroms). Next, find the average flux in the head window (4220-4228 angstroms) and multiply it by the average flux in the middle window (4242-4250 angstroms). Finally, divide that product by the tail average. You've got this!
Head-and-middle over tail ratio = 6.3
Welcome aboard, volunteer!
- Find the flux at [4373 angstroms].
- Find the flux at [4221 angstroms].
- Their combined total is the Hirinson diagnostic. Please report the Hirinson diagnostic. 19.6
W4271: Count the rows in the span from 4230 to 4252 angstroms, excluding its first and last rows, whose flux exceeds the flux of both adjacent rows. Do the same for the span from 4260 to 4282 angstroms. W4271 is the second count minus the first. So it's 0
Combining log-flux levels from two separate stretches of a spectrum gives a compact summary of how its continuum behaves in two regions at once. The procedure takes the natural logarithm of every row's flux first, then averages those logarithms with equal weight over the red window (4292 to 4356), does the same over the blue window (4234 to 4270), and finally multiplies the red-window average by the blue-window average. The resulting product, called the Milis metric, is 4.38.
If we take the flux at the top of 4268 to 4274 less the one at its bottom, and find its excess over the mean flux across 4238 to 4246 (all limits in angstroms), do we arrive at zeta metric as -10.5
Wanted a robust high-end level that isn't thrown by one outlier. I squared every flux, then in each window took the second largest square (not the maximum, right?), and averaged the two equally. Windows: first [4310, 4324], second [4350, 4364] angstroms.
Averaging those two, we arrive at 108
